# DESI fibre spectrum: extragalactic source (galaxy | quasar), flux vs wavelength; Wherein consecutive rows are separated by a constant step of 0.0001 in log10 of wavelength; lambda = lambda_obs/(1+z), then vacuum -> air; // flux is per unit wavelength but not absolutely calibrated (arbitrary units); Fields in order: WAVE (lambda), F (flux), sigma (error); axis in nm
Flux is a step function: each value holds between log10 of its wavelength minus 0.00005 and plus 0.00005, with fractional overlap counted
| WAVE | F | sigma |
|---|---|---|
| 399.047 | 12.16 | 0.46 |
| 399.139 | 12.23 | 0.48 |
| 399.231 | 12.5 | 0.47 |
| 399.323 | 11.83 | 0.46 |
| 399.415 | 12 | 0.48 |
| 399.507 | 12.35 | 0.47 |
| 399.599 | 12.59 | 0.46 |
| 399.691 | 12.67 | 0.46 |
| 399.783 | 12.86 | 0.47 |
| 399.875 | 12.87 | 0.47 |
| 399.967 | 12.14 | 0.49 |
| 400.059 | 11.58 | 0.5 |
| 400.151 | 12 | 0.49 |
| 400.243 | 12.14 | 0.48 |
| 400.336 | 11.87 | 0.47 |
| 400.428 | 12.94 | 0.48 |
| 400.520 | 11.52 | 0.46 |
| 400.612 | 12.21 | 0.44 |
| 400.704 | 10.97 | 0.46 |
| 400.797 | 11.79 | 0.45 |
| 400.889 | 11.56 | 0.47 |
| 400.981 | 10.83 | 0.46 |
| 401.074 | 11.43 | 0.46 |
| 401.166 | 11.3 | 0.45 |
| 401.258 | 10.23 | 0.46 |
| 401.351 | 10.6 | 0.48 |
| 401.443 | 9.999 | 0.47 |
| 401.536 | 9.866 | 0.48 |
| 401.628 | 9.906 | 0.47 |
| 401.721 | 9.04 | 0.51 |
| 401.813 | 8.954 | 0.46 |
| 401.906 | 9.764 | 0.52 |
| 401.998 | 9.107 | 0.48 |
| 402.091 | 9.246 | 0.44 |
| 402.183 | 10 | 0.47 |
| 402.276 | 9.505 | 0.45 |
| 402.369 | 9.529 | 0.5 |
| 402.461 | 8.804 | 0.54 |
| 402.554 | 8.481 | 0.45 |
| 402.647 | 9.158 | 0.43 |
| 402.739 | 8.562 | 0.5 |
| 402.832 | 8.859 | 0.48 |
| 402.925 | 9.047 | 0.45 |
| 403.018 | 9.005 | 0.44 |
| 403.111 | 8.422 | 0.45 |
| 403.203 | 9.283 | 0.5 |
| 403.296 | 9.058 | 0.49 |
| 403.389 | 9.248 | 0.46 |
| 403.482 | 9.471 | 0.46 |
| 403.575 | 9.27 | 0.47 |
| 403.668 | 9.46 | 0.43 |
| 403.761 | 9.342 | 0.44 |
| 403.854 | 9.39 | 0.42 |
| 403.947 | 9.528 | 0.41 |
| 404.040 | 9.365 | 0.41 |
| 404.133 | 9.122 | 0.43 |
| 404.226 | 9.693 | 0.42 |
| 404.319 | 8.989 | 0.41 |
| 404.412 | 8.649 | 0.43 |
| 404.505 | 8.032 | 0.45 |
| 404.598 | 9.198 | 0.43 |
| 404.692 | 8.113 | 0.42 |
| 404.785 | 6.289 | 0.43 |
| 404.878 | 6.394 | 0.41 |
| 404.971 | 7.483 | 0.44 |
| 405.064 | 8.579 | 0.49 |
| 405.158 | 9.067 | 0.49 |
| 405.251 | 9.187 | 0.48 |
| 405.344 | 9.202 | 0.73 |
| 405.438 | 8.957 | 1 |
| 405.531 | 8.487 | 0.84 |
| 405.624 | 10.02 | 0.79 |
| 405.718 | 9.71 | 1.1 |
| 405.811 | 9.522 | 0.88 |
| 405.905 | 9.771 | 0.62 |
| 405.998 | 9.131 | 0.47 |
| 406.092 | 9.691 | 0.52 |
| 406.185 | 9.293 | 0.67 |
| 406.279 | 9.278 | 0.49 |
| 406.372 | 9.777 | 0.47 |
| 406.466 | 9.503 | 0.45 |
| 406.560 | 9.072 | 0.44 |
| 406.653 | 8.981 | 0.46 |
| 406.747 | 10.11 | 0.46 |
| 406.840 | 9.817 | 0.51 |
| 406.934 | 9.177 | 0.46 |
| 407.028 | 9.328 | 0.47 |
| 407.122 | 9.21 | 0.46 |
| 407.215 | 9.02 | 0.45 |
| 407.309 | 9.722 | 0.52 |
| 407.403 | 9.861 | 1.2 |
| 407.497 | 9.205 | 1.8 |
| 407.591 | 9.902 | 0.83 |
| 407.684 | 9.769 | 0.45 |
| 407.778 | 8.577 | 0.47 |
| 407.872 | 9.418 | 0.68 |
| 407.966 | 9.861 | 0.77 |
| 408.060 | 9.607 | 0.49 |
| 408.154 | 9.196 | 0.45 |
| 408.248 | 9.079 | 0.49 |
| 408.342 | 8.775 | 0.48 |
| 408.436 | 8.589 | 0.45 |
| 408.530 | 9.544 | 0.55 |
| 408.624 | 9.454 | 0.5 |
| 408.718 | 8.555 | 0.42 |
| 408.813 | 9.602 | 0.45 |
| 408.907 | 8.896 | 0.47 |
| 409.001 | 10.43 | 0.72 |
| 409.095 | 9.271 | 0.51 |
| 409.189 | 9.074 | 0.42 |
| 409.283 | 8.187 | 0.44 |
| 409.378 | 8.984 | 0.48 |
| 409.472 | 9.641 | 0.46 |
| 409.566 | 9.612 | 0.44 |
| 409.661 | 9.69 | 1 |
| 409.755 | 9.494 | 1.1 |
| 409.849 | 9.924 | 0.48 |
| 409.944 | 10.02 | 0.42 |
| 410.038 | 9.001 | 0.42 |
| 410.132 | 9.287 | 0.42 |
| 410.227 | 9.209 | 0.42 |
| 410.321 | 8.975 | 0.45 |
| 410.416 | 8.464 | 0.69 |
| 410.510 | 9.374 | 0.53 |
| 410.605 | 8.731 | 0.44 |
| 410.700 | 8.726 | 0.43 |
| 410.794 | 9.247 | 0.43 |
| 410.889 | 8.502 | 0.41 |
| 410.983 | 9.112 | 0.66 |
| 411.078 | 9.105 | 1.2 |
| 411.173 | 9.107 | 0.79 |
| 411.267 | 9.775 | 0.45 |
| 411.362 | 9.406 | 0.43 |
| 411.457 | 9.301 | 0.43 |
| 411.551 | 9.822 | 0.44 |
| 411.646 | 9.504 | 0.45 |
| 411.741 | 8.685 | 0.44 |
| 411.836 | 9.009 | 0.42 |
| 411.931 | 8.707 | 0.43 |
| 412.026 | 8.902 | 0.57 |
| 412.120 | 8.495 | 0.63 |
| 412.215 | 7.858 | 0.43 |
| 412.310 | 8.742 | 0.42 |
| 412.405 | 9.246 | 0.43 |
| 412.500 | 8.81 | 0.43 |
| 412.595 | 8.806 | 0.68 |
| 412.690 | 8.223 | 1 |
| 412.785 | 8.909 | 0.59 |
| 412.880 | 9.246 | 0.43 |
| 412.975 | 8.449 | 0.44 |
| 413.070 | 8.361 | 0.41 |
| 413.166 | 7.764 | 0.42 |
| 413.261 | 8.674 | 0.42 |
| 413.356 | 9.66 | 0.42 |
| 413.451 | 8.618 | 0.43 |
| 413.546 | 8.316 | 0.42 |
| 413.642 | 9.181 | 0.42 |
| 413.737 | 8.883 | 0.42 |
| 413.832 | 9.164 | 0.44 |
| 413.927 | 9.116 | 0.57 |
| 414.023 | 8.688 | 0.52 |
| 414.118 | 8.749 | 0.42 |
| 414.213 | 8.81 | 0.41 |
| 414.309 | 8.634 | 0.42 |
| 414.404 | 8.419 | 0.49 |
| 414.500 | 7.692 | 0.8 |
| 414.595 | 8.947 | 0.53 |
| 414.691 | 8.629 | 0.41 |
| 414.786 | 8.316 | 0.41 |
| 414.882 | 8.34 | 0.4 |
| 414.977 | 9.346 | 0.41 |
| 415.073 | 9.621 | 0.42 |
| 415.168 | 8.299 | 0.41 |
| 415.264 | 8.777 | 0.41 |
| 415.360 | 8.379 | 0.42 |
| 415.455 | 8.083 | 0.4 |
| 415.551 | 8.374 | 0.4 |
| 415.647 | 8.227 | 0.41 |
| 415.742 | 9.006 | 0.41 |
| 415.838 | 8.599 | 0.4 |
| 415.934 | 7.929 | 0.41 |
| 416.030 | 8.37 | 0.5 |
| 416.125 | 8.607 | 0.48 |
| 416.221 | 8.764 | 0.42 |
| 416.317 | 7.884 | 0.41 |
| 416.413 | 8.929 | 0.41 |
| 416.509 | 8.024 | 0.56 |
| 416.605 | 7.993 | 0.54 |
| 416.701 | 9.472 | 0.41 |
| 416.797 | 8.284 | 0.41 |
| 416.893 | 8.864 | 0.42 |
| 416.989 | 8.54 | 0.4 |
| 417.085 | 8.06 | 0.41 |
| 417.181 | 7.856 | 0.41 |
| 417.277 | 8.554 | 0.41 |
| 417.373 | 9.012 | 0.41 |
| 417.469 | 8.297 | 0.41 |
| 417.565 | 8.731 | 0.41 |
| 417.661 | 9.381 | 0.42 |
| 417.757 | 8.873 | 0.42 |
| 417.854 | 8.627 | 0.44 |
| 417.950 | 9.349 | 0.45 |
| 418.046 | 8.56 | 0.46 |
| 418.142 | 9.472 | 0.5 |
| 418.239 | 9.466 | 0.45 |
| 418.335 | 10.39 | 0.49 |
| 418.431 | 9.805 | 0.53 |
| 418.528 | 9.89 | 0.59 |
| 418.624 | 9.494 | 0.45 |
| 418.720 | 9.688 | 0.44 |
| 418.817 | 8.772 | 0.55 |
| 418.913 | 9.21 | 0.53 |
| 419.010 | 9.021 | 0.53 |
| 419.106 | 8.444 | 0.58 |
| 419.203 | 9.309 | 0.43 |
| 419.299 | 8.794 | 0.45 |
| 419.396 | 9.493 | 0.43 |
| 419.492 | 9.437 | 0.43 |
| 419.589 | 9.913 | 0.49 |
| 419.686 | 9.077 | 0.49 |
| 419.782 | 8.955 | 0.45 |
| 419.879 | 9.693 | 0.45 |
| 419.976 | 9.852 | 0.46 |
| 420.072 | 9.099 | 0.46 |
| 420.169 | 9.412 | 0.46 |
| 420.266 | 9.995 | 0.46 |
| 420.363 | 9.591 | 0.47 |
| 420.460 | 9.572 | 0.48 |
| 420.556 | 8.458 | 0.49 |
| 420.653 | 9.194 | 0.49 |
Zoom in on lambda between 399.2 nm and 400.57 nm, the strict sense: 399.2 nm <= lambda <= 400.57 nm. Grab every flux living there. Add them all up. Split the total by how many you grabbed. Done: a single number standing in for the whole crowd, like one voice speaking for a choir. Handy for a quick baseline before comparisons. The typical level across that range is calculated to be 12.3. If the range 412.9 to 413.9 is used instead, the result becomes 8.7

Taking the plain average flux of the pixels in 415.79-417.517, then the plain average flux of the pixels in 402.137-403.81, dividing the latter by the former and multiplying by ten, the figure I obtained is 10.8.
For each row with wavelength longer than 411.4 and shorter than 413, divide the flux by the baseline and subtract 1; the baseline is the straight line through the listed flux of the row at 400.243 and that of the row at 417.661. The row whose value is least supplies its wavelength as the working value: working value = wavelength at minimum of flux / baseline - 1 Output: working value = 412.215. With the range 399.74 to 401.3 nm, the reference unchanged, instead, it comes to 401.258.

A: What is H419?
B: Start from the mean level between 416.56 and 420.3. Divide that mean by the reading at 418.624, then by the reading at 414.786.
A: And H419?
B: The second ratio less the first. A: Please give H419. 0.14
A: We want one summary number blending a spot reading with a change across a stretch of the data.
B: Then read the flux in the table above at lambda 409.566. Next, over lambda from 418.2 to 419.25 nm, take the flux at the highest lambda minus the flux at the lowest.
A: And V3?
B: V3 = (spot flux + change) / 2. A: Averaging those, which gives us 4.73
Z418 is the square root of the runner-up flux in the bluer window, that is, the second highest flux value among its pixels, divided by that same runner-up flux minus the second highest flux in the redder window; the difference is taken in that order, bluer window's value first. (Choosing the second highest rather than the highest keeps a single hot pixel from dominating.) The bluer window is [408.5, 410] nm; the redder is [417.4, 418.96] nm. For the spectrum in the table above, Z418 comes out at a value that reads 24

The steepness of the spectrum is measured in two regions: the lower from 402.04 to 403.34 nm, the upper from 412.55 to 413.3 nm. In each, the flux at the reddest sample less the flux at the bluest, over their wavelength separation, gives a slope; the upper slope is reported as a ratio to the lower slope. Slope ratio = 1.3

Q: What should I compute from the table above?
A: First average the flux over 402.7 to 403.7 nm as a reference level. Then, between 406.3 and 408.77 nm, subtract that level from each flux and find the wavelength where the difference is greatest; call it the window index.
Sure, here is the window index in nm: 406.747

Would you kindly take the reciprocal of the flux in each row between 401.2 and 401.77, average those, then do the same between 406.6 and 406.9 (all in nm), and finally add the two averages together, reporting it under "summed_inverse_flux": 0.205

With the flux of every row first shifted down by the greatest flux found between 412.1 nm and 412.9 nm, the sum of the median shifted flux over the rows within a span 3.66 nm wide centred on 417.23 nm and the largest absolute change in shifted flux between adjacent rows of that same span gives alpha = 0.98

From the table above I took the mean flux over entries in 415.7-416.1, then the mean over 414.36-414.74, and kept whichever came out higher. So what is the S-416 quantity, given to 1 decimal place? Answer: 8.5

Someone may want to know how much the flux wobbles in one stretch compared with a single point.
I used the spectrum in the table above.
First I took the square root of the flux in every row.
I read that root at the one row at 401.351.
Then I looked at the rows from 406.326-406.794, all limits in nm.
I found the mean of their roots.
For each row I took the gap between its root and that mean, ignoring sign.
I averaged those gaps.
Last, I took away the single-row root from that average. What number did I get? -3.20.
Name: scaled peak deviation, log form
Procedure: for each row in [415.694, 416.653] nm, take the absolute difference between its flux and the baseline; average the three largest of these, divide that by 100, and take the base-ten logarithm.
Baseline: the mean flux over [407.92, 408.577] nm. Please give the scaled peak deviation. -1.89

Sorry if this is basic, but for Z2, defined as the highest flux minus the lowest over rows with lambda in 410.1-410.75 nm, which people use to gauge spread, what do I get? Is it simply 0.91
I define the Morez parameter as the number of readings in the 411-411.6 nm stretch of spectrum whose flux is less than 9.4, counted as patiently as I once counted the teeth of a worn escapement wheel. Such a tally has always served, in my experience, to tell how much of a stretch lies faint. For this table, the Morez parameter 3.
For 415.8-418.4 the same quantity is 23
